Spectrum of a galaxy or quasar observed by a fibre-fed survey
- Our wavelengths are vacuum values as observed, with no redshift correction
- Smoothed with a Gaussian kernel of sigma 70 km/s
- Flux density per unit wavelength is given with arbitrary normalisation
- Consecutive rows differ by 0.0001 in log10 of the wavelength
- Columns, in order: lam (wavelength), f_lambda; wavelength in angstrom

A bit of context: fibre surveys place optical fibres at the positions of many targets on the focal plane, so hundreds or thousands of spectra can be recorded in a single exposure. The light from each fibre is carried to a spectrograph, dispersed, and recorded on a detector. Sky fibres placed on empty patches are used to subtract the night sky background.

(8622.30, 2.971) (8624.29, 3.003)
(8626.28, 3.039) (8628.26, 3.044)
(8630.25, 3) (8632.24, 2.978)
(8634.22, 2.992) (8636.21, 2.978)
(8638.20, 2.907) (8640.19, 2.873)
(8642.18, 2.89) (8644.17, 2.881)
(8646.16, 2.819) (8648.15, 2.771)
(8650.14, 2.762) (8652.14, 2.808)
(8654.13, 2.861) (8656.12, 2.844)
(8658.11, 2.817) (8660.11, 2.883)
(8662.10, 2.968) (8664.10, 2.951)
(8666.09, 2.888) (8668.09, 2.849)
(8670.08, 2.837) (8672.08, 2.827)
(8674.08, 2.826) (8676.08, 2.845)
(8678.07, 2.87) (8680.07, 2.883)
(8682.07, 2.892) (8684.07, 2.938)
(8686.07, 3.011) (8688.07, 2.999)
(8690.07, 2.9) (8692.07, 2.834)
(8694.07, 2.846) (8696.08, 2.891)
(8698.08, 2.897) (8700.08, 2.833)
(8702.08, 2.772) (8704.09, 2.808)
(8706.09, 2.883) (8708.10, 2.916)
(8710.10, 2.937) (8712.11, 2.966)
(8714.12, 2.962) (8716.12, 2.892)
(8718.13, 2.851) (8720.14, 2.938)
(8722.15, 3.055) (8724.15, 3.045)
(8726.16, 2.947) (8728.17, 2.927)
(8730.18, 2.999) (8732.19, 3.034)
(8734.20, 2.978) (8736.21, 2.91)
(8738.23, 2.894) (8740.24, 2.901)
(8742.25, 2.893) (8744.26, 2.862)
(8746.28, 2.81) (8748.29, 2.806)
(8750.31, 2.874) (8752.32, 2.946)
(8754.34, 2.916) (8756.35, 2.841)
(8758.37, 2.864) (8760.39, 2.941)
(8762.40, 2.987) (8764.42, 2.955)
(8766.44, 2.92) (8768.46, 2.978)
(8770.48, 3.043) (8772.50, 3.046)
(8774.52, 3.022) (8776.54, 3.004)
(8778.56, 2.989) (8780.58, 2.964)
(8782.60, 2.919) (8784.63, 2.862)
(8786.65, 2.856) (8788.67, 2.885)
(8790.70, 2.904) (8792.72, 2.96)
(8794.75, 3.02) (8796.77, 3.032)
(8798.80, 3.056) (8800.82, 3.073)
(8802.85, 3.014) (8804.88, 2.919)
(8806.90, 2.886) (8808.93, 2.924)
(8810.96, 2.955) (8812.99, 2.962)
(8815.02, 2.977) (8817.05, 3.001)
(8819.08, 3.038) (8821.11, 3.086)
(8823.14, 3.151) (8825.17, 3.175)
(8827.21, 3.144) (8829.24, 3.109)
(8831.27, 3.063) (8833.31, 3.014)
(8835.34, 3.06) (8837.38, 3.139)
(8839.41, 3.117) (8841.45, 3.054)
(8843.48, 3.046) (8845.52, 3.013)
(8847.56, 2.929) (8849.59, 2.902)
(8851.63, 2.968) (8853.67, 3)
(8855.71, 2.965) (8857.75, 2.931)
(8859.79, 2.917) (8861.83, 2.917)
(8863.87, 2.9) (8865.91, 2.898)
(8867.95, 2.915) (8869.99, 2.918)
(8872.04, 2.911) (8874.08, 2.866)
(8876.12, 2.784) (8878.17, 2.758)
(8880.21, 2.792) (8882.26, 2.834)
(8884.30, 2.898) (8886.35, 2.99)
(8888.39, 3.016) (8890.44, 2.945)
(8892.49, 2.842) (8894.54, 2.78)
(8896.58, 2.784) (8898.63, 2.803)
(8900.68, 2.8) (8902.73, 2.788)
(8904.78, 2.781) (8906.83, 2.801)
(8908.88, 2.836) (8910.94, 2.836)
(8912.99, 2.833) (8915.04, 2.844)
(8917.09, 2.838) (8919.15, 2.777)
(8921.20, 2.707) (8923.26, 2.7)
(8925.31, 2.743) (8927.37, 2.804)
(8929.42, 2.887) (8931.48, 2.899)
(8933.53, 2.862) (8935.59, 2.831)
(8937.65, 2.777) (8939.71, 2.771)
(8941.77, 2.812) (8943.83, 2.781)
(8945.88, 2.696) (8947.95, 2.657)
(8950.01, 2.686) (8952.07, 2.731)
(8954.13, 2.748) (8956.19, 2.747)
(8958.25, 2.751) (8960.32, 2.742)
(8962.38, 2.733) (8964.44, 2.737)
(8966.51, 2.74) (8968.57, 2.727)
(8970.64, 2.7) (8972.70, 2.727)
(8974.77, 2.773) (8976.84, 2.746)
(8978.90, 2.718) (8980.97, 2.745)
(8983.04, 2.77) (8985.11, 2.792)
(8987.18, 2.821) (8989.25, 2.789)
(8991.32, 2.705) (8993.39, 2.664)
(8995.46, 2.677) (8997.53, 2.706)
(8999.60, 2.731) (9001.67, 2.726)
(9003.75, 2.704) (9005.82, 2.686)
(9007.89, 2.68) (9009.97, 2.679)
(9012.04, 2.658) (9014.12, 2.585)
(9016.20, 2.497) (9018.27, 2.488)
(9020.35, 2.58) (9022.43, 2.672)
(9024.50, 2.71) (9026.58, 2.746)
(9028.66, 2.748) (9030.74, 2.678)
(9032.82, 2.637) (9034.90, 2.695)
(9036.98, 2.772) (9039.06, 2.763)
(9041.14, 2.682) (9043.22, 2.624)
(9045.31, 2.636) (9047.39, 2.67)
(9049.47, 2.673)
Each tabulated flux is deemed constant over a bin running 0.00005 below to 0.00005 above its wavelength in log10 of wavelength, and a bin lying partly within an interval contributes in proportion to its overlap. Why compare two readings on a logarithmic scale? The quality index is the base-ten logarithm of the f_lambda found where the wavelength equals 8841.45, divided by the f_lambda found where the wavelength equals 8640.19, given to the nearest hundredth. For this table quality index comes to 0.03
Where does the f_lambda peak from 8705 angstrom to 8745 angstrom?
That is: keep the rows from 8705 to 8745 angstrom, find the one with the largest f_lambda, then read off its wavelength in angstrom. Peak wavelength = 8722.15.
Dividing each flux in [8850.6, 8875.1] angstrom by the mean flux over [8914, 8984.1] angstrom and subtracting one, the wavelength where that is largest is 8853.67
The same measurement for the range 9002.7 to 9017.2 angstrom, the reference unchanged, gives 9003.75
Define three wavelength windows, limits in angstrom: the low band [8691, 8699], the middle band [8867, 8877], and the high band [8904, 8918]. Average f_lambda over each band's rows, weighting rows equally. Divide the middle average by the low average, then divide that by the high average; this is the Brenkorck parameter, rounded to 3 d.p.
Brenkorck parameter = 0.356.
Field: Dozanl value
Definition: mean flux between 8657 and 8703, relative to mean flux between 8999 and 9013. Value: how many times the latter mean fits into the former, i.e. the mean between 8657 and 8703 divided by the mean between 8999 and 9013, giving 1.07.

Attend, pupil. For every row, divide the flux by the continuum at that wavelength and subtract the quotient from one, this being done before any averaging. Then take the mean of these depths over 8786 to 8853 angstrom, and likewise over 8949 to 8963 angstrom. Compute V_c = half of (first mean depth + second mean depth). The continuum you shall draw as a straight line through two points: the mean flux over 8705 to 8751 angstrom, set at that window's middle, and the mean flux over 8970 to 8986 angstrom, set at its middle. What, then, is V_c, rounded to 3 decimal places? -0.022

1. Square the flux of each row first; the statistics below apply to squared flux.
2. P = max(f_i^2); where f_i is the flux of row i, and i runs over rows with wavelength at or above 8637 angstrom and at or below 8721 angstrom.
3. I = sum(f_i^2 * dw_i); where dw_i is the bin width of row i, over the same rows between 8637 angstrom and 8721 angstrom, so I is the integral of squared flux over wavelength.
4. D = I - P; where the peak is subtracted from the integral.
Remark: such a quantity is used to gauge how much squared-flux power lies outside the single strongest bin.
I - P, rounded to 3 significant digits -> 686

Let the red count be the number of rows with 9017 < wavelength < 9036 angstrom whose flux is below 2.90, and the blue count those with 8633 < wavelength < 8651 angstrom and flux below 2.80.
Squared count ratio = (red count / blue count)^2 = 20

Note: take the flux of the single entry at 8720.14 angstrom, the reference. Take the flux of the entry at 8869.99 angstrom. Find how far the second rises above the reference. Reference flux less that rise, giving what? 2.96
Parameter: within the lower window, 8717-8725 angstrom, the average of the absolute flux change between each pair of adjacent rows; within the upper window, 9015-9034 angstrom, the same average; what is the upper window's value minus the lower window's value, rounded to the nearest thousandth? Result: -0.024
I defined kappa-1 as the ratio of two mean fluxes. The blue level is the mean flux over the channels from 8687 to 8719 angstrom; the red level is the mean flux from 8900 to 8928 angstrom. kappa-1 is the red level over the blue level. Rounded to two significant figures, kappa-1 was 0.97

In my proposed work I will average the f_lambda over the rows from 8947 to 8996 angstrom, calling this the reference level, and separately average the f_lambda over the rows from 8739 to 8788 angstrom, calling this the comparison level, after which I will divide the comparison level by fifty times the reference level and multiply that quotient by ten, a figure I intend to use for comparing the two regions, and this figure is 0.214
